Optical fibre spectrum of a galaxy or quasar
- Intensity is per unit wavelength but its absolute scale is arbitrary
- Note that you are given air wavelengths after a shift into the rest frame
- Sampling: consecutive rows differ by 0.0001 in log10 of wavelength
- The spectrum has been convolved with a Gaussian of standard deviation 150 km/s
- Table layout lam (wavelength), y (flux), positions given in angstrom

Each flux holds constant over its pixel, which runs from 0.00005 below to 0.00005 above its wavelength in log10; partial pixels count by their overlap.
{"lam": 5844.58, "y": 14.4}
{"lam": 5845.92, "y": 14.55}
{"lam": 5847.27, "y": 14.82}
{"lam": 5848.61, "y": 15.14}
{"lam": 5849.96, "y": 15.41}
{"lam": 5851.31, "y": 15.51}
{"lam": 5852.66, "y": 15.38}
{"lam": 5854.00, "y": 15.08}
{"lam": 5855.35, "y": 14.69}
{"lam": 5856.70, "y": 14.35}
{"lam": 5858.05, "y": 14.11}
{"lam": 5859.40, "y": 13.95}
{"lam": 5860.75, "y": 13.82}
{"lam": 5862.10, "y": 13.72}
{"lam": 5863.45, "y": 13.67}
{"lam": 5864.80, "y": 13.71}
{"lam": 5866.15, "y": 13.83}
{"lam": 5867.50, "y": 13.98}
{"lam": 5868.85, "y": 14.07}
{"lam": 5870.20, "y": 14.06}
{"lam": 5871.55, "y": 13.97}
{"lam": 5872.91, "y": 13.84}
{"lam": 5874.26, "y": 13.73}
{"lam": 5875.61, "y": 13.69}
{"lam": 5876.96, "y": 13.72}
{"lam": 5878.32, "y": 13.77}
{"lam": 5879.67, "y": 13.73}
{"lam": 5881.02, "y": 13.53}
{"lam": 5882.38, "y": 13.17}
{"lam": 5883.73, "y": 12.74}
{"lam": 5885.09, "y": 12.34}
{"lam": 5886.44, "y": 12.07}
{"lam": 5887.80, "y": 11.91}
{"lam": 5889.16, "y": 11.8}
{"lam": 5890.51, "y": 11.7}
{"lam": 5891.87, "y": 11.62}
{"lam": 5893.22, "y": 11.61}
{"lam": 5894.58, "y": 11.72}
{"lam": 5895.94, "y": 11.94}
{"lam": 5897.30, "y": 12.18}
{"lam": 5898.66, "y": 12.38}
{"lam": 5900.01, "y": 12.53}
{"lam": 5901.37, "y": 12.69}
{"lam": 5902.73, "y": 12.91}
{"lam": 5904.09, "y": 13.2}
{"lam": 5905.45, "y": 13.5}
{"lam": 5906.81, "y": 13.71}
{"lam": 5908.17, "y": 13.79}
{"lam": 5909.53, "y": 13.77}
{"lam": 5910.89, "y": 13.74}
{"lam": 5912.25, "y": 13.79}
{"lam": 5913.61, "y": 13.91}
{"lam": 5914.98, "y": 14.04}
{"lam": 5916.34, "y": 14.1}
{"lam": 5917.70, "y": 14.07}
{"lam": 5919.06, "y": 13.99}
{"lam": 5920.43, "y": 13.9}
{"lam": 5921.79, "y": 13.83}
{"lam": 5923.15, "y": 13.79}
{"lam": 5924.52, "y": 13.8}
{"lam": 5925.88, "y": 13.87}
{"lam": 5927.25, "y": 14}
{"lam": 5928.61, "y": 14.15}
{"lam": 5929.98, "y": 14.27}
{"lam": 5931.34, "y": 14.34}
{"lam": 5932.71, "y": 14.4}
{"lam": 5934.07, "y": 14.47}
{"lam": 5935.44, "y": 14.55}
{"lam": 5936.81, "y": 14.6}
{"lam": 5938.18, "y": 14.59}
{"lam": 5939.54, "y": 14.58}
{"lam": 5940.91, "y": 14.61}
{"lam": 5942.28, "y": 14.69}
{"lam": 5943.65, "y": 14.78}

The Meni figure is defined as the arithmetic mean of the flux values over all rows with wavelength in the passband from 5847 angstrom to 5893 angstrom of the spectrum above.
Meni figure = 13.7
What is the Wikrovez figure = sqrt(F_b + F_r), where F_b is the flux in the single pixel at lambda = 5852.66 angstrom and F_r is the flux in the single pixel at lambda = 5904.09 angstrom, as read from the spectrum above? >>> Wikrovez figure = 5.35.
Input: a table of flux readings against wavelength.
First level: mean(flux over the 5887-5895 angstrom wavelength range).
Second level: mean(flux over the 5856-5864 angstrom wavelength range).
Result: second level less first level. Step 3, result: 2.2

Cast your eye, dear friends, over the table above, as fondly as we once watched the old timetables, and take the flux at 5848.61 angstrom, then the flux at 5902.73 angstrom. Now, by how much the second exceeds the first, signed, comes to -2.2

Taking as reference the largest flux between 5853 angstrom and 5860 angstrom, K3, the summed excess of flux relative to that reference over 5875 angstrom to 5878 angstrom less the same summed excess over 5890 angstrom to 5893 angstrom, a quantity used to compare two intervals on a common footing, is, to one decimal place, 4.1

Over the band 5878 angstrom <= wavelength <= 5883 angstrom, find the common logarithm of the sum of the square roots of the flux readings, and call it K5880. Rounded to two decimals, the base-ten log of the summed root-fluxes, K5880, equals 1.17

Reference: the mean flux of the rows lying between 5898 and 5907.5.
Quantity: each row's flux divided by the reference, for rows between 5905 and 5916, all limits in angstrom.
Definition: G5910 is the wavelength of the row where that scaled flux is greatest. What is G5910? 5914.98 angstrom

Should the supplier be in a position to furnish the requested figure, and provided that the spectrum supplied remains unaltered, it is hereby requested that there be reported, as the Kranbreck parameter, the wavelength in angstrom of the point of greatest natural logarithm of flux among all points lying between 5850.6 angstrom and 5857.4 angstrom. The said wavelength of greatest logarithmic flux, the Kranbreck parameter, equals 5851.31 angstrom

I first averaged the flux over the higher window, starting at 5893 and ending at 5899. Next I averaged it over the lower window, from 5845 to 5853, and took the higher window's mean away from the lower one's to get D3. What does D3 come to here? 3.2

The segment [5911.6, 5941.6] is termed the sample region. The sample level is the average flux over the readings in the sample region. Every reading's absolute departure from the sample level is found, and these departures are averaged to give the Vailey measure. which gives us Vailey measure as 0.3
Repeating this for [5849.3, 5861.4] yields 0.6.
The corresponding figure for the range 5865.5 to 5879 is 0.1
